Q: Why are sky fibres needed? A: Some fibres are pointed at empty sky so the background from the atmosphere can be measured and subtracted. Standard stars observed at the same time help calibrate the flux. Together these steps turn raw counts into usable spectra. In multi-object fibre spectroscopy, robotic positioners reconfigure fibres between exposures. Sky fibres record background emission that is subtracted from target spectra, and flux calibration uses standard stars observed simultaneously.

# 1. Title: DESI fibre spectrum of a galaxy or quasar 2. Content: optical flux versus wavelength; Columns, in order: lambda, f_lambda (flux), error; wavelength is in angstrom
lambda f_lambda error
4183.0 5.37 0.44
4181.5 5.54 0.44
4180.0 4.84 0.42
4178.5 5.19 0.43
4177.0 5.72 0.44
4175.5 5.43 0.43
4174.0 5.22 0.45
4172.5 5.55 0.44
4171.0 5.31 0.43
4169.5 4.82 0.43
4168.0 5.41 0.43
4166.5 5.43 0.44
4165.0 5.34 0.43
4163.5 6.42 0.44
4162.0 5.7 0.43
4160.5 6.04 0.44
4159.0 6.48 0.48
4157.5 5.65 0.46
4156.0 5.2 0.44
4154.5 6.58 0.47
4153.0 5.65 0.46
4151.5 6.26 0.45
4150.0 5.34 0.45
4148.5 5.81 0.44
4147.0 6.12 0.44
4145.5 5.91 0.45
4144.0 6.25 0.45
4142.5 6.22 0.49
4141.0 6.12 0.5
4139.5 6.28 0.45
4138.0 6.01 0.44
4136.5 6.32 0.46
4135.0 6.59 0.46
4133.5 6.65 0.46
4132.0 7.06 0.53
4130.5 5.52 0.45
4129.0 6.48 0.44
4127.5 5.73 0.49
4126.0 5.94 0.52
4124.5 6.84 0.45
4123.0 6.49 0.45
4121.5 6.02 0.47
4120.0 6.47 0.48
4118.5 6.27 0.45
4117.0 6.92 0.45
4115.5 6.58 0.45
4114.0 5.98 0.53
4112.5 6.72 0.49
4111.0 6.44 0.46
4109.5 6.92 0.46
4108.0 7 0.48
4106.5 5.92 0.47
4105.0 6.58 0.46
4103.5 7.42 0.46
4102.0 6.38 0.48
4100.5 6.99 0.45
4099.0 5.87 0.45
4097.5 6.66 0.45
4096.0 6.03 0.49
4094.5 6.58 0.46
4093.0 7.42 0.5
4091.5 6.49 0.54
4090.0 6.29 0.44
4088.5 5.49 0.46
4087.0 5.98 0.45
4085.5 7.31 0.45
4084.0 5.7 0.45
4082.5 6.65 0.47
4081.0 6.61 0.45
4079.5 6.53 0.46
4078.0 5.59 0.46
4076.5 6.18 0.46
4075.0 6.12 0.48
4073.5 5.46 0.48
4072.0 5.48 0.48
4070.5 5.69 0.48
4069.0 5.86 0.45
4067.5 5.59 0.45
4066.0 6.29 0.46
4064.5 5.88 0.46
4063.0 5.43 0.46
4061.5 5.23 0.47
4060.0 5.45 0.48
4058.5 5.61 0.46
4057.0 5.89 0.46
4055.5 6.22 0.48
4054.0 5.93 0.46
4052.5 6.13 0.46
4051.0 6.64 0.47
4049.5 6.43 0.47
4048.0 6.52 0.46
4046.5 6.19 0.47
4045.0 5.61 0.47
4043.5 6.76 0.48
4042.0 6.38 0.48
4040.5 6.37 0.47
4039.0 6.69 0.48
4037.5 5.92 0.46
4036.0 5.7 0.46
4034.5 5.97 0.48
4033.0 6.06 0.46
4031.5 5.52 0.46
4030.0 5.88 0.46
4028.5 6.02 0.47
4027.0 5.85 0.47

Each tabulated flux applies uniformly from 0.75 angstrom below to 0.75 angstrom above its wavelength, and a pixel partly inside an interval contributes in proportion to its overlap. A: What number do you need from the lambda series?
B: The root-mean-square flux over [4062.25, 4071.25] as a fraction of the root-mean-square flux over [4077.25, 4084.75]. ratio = 0.93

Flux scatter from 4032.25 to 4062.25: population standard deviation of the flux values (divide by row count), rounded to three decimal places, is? 0.417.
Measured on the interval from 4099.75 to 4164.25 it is 0.482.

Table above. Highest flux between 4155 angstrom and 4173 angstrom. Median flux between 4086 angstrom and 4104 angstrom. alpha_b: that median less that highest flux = 0.0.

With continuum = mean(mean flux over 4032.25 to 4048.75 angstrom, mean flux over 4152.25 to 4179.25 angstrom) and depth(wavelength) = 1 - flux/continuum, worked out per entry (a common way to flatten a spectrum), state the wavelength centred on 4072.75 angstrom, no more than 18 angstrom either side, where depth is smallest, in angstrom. 4085.5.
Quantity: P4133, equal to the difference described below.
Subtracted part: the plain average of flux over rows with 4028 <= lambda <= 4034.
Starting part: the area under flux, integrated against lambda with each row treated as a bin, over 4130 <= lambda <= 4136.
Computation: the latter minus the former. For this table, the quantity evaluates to 33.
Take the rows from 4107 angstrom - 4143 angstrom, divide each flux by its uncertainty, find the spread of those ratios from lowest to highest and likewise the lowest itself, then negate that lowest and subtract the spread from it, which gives -15.4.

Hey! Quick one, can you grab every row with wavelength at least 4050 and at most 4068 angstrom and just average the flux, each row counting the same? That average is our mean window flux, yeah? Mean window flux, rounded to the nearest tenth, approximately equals 5.9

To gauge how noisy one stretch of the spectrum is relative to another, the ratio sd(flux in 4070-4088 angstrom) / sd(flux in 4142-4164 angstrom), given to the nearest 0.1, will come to 1.4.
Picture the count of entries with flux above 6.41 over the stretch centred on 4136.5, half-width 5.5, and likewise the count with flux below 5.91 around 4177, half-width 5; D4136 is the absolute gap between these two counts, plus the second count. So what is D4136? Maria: 11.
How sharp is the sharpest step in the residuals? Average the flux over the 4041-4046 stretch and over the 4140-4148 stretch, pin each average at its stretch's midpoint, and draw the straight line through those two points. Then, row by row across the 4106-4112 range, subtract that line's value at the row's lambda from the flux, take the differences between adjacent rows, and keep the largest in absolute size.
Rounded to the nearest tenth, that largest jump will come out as 1.1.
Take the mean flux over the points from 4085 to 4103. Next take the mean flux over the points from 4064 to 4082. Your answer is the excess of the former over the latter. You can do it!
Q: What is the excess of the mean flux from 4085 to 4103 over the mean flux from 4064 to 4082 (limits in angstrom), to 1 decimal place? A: 0.5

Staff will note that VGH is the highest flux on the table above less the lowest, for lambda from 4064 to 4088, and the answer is 1.85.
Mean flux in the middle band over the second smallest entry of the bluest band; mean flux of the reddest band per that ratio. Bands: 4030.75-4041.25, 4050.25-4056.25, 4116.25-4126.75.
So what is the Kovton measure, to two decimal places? 5.88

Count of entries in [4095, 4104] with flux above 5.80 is 6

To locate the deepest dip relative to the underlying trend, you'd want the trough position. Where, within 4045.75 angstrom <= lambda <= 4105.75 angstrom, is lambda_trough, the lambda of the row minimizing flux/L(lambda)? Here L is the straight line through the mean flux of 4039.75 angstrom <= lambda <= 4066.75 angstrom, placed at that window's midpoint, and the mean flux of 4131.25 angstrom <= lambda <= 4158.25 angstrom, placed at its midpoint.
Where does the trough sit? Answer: 4061.5 angstrom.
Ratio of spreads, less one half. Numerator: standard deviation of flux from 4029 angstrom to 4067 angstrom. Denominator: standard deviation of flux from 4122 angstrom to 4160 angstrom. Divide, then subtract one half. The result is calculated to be 0.4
